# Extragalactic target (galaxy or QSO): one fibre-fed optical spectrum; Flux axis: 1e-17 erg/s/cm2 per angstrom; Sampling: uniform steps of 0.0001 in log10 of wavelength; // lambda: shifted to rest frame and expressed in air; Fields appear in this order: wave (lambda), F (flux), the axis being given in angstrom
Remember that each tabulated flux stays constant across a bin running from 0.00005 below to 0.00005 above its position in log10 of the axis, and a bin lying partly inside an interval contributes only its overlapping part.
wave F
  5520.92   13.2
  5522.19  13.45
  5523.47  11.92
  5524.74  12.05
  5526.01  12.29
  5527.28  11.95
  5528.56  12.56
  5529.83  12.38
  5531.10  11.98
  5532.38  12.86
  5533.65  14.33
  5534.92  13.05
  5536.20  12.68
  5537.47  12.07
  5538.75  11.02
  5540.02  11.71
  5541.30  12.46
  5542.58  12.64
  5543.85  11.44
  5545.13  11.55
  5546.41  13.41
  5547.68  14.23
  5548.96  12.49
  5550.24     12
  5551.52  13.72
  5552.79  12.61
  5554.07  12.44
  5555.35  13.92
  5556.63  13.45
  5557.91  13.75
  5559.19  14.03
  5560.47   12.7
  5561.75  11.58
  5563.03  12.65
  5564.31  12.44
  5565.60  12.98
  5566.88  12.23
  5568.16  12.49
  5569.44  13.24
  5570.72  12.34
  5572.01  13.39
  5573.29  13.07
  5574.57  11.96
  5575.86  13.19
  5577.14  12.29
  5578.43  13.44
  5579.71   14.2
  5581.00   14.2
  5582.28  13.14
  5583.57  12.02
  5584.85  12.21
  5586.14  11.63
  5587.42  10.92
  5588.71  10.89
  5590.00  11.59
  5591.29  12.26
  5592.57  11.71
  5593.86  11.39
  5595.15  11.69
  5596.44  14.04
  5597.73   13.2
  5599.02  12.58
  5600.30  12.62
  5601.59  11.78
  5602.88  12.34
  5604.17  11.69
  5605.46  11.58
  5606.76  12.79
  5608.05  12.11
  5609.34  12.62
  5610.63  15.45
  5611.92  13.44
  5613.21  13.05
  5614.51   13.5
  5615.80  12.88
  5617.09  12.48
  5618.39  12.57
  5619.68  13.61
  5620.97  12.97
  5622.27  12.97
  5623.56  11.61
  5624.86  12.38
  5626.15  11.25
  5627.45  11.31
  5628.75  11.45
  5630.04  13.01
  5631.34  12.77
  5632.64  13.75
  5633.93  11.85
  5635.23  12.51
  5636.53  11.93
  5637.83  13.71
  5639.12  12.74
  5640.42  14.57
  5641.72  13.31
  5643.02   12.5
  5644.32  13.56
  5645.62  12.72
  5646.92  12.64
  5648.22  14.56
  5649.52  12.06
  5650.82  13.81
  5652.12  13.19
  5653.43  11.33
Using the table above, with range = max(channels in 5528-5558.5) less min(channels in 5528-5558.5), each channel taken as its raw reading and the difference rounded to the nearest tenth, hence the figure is 3.3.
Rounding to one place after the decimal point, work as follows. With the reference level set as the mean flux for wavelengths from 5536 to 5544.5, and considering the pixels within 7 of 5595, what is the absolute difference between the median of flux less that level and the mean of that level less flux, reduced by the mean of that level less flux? 0.2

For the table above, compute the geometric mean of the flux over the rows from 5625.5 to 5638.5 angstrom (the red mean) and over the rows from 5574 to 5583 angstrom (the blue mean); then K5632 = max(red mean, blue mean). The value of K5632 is 13.2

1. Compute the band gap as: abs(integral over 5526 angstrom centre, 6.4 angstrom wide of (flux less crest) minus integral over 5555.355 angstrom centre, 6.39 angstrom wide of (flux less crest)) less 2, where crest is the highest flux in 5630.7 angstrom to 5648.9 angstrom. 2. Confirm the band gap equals 5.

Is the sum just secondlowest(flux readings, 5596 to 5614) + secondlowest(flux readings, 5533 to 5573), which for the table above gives 23.1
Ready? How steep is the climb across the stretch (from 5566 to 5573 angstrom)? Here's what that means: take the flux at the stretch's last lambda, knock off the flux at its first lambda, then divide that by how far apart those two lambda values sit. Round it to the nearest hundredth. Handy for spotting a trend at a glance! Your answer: 0.23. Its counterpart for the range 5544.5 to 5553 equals 0.14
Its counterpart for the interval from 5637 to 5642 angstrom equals -0.10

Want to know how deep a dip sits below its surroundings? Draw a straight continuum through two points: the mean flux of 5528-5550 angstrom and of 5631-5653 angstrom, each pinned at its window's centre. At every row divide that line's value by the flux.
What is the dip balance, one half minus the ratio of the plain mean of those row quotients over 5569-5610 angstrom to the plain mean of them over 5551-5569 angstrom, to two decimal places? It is -0.55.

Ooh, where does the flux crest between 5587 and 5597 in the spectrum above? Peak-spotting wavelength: 5596.44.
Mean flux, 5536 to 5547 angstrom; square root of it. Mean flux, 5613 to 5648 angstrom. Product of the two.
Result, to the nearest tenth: 44.3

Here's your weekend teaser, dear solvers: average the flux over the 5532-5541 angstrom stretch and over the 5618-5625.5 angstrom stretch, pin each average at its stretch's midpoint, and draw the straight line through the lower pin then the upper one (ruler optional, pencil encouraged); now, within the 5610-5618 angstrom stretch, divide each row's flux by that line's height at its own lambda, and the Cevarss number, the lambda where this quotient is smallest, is 5617.09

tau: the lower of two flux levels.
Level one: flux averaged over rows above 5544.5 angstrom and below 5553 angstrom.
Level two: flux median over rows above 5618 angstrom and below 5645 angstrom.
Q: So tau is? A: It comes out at 12.7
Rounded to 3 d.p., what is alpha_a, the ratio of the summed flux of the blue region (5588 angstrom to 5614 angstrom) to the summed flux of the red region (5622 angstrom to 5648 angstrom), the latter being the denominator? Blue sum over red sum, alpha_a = 0.985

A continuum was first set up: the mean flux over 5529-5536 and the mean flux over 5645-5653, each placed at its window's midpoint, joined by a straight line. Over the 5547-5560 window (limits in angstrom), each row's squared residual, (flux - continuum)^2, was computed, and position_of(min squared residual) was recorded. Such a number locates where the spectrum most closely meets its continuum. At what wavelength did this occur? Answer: 5552.79 angstrom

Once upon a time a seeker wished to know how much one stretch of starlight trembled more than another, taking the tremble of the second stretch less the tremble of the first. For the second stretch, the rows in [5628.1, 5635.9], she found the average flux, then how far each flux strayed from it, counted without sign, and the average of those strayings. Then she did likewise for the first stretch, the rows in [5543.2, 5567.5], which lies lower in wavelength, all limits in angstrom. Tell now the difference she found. -0.11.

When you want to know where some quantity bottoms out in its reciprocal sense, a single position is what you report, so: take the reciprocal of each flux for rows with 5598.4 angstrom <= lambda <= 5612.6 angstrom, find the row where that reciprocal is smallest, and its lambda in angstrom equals 5610.63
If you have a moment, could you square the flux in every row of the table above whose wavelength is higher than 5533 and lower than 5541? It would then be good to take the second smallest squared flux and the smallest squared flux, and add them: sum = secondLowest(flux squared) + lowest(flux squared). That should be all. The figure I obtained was 259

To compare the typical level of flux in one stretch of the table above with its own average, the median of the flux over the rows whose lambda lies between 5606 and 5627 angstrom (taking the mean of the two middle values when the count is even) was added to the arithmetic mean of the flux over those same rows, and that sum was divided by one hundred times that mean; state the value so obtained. 0.0200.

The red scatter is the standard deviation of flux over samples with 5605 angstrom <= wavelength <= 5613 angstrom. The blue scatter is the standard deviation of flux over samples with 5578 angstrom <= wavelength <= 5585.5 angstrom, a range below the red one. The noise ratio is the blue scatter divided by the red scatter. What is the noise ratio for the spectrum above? 0.69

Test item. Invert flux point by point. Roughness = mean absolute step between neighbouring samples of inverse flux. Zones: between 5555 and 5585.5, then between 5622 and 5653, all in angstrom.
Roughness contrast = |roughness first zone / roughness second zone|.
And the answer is 0.69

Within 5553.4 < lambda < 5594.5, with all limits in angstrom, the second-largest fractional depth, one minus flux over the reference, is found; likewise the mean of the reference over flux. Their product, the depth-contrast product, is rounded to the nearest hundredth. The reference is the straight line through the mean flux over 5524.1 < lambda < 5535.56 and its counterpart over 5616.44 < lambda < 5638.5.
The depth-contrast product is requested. 0.13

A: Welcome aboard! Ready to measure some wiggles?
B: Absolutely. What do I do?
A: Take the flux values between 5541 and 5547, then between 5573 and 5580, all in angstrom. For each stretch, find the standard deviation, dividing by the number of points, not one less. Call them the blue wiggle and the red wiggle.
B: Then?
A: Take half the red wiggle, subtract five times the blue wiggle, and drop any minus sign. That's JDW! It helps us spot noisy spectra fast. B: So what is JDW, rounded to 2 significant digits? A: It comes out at 3.3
